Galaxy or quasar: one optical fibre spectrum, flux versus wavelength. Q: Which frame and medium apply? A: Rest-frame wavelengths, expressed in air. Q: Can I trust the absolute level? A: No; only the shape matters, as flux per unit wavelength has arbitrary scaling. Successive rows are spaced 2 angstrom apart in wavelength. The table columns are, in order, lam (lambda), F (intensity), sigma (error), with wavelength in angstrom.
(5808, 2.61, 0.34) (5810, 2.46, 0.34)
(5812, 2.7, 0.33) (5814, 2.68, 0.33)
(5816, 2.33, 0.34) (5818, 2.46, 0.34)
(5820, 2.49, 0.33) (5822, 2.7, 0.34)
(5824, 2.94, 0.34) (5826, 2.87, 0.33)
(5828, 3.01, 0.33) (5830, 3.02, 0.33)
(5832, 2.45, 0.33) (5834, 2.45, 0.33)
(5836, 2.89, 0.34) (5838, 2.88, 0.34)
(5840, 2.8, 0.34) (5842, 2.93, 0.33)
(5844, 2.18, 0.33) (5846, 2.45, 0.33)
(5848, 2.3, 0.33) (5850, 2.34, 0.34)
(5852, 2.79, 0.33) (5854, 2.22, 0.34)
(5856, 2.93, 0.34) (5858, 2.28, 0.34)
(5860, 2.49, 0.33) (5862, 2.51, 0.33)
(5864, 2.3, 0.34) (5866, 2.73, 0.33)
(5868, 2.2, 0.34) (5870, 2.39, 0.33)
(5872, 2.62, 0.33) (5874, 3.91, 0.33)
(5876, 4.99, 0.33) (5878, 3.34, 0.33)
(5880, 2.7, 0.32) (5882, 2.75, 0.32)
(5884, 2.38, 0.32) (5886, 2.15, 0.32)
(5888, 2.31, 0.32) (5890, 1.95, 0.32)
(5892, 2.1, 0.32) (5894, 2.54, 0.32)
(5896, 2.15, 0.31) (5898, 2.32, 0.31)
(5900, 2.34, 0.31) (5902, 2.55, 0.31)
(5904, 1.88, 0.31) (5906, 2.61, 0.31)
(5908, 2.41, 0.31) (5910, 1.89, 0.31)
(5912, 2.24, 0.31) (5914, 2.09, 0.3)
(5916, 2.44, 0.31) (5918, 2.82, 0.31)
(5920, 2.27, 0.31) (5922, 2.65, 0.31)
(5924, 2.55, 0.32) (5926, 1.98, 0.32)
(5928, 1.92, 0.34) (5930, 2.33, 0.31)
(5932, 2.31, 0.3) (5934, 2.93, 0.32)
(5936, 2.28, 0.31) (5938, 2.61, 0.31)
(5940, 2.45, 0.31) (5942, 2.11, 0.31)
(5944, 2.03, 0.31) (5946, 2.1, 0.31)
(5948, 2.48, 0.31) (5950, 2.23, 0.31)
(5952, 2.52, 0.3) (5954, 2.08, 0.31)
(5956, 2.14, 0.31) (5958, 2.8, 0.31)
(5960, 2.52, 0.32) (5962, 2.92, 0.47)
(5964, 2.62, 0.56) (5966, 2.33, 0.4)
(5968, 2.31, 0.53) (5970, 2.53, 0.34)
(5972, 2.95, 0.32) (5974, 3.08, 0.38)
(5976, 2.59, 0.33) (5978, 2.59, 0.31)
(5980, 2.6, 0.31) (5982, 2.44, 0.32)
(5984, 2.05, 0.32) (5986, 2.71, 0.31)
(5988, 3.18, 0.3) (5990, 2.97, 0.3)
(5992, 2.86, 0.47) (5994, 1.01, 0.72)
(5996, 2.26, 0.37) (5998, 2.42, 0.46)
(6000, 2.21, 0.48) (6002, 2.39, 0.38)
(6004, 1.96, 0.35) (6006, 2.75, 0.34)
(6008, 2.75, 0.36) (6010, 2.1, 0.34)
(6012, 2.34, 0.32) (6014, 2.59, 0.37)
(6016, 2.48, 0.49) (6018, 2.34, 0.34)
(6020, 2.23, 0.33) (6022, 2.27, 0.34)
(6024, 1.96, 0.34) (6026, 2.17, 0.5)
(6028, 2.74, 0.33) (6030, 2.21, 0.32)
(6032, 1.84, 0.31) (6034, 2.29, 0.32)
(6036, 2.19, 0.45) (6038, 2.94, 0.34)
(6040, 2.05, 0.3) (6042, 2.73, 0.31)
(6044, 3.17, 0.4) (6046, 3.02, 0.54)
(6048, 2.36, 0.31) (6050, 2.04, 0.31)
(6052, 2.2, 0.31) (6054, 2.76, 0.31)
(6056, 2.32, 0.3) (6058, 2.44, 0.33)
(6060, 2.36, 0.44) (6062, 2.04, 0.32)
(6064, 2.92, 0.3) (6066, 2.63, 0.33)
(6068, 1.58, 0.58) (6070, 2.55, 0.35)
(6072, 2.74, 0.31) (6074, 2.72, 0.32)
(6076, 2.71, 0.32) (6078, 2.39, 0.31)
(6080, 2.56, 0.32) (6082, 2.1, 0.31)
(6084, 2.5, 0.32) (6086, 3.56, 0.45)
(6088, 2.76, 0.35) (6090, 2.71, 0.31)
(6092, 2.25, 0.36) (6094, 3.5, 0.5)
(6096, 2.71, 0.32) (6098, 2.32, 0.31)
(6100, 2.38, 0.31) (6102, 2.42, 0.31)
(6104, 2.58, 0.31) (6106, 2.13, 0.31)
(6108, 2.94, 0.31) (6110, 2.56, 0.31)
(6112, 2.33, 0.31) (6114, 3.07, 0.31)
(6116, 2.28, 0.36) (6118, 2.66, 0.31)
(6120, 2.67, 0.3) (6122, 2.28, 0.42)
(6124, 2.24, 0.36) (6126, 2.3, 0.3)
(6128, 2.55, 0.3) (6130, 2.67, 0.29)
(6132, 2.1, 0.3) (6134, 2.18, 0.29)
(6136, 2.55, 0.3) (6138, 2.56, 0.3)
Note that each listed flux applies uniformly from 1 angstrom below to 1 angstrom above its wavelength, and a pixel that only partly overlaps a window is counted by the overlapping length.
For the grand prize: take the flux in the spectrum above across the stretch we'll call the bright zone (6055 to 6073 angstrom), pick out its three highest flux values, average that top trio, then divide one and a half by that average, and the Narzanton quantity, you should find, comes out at 0.543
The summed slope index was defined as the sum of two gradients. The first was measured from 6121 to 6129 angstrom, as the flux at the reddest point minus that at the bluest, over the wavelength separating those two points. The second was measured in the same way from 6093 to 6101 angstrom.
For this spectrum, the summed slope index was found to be -0.14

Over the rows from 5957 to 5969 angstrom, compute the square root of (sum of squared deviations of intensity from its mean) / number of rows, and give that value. 0.23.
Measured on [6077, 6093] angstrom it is 0.42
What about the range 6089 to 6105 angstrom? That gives 0.37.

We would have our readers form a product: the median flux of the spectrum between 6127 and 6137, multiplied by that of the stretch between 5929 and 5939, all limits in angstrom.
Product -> 5.94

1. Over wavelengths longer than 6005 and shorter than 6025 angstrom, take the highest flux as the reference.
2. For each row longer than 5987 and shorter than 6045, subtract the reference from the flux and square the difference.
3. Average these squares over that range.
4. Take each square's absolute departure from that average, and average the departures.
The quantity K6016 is 0.28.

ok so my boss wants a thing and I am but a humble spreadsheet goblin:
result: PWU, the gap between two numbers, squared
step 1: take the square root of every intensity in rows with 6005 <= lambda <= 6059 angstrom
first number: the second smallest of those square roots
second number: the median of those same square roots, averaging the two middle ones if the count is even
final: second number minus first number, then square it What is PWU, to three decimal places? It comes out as 0.017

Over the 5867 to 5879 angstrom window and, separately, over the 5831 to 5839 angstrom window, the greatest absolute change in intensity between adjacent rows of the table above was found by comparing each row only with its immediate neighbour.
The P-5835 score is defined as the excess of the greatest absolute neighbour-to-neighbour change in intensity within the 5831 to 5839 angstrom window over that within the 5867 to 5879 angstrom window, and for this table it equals -1.2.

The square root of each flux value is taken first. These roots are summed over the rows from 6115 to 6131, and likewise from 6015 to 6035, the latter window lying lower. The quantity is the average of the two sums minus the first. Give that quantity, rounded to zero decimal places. 1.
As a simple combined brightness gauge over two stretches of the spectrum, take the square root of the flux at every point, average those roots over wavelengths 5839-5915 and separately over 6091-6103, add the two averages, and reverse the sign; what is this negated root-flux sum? -3.19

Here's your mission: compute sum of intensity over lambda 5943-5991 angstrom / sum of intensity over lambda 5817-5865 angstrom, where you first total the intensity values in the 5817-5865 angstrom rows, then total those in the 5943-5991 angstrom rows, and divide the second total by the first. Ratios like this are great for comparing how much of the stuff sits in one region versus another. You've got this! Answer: 0.97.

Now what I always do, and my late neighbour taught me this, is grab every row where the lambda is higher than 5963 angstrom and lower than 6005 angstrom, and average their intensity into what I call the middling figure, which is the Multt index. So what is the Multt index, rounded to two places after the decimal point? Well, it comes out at 2.48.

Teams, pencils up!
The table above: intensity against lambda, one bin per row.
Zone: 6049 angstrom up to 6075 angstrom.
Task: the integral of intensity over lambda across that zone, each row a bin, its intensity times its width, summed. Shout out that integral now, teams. 62.6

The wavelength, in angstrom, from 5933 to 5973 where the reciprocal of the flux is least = 5972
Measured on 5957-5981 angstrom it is 5974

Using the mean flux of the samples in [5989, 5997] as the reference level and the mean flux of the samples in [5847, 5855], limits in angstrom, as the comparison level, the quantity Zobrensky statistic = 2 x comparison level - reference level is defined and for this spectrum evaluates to 2.55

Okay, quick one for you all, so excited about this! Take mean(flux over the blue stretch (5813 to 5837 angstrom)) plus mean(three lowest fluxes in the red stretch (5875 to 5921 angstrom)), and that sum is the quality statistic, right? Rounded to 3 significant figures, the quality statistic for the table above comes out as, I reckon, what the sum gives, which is 4.60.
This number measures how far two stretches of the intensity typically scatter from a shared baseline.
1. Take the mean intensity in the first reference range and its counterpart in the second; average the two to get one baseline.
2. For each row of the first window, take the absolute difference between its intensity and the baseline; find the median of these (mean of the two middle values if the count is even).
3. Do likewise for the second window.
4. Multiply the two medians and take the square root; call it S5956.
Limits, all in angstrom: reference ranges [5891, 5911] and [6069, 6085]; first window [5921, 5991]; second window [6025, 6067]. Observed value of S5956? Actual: 0.26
